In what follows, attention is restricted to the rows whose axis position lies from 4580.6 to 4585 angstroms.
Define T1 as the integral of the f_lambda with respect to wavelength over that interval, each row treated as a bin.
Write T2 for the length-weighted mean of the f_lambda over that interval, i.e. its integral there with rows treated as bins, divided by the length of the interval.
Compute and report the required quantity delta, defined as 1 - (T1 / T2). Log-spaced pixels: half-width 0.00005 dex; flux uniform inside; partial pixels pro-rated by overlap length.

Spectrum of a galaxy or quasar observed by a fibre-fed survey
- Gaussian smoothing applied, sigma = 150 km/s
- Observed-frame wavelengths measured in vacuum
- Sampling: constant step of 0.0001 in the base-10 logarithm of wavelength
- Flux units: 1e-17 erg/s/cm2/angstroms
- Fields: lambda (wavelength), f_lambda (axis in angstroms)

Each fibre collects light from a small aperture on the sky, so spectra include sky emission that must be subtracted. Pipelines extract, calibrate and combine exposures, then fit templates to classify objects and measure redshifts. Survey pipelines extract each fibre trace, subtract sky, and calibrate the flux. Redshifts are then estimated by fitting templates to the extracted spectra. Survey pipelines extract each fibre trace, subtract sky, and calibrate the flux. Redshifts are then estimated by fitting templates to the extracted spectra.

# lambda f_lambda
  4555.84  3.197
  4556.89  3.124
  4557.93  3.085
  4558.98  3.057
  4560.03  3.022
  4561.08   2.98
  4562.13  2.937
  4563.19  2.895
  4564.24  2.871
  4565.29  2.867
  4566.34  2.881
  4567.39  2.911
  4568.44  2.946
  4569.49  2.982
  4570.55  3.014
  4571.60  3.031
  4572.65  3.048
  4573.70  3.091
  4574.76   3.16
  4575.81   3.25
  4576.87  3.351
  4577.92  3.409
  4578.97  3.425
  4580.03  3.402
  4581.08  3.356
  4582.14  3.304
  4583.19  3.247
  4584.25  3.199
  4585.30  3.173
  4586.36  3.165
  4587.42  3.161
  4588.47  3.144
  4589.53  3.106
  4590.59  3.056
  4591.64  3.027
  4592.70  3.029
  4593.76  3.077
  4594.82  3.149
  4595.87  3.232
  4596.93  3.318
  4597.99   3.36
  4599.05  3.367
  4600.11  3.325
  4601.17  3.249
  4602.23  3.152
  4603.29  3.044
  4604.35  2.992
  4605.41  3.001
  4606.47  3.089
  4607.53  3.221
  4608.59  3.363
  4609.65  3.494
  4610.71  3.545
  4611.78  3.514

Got -3.4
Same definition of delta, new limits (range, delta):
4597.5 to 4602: -3.5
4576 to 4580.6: -3.6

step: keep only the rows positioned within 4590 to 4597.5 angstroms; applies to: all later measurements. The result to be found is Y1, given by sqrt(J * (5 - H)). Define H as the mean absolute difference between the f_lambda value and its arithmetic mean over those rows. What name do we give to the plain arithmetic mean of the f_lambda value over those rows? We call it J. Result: 3.92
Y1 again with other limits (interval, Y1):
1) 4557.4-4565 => 3.83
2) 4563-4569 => 3.80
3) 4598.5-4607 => 3.92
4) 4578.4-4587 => 4.02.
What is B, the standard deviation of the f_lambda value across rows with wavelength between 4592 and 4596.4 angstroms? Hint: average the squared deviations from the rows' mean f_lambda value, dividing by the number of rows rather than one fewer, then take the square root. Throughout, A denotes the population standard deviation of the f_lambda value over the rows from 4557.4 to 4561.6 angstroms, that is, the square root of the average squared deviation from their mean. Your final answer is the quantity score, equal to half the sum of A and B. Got 0.058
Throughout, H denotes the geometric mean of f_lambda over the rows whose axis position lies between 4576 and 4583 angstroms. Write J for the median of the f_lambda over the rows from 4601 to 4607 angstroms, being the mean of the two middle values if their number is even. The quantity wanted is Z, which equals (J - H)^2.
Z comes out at 0.09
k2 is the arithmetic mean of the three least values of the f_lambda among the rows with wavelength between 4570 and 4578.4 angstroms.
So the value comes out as 3.03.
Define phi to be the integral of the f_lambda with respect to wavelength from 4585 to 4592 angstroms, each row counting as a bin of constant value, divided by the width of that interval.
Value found 3.12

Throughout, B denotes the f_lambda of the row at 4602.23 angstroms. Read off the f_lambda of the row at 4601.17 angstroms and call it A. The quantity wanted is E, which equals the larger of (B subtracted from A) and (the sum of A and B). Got 6.40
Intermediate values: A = 3.249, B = 3.152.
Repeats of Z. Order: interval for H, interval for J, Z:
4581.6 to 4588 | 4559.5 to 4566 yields 0.09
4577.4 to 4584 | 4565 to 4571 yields 0.18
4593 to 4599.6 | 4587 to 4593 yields 0.03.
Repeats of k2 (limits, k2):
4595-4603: 3.21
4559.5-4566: 2.88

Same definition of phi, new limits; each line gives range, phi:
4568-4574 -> 3.02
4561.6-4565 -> 2.89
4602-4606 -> 3.04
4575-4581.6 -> 3.36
